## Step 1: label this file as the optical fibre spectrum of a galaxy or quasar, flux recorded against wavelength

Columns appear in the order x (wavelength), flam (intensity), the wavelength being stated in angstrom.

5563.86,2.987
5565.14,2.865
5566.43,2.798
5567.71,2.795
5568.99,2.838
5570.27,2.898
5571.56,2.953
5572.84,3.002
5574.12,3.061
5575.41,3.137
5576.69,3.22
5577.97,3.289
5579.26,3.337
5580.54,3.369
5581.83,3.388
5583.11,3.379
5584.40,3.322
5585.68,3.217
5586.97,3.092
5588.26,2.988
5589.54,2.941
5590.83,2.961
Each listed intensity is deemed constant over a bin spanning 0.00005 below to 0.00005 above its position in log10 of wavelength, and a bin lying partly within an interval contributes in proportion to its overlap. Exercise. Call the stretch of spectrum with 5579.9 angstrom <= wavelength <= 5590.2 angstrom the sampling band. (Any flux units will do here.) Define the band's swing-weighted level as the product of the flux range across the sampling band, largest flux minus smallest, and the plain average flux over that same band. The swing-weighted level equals 1.4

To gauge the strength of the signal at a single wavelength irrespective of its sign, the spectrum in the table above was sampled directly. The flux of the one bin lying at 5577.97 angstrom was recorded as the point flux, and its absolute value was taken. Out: 3.3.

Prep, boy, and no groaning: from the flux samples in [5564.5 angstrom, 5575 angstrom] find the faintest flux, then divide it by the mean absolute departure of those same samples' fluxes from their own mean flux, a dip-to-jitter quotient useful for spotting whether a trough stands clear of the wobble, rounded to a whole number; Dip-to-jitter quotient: 36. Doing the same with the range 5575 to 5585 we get 47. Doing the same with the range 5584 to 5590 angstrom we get 23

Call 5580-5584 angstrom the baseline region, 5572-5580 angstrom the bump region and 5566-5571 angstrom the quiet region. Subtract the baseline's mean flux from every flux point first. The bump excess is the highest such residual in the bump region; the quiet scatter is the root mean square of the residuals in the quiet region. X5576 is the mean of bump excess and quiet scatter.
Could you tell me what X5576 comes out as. 0.25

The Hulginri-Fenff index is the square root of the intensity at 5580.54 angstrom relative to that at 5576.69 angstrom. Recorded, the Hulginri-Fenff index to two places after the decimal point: 1.02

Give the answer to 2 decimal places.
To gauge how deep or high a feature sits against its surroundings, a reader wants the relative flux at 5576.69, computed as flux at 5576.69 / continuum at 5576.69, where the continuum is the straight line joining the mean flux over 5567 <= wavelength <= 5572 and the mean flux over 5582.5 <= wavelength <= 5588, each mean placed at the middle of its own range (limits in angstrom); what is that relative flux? 1.06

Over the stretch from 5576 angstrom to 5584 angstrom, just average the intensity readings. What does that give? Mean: 3.33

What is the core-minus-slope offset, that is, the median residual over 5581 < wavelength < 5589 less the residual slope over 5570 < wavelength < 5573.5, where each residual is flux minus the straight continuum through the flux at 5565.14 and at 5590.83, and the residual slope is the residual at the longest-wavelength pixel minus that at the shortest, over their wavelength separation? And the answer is 0.29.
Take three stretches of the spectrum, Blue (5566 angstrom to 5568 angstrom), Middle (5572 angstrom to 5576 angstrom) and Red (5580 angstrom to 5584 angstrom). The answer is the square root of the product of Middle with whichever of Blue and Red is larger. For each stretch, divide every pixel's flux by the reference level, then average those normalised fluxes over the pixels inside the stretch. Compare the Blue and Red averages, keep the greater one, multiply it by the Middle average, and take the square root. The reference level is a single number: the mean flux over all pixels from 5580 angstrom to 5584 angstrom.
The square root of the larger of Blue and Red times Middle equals 0.953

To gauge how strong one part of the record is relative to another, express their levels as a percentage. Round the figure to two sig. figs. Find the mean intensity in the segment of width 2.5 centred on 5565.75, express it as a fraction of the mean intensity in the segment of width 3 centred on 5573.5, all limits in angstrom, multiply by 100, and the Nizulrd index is 93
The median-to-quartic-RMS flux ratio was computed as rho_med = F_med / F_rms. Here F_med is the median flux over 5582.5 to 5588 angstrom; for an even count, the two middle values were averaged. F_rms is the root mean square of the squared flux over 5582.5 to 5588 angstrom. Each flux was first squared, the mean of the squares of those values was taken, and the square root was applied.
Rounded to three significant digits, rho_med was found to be 0.308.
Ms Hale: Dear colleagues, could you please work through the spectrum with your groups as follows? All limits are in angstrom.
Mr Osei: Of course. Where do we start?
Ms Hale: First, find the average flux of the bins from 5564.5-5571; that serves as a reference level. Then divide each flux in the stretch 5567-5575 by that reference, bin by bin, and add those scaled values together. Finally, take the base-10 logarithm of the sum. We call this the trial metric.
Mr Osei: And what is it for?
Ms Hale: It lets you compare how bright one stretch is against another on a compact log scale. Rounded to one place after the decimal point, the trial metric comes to 0.8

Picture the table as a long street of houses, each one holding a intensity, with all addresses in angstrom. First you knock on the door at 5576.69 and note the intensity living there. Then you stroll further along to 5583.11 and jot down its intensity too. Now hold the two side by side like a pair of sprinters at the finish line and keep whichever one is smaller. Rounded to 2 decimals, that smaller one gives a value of 3.22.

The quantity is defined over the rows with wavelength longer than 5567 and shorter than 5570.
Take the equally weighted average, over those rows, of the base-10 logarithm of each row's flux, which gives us 0.45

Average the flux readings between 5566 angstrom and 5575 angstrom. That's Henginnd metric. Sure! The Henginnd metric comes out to 2.91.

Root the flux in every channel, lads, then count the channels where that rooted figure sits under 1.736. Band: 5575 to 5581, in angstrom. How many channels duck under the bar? 0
